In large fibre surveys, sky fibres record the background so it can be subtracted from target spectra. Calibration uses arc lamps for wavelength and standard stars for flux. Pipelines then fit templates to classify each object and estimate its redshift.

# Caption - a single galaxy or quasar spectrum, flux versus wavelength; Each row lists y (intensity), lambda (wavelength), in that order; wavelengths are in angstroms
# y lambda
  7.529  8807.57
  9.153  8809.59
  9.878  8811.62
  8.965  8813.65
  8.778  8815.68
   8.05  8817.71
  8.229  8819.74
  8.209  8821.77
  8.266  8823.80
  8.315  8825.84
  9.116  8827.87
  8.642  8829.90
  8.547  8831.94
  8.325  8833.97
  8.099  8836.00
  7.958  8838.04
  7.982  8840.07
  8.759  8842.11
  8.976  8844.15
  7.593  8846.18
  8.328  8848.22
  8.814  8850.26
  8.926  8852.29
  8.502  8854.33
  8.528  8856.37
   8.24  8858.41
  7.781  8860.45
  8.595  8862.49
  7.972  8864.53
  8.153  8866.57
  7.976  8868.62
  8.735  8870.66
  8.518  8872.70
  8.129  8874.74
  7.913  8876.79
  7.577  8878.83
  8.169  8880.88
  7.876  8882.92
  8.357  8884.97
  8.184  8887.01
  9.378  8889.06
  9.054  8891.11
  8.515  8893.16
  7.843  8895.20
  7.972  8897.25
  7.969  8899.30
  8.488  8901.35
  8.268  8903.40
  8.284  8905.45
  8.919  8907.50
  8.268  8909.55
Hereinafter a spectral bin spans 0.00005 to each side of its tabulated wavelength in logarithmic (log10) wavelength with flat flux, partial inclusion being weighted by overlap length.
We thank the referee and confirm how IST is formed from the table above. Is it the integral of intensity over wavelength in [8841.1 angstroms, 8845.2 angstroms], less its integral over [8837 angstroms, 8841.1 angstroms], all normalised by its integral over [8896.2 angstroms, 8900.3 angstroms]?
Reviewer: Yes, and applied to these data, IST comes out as 0.11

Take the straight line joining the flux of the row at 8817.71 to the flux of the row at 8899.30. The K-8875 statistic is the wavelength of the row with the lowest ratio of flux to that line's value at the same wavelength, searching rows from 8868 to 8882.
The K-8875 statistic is 8878.83 angstroms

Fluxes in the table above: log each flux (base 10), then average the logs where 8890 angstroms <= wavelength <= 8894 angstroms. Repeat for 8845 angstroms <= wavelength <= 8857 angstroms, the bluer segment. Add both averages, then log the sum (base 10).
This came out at 0.272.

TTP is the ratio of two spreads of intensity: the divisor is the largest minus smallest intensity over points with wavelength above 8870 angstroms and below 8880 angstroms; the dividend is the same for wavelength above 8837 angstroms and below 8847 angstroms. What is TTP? 1.2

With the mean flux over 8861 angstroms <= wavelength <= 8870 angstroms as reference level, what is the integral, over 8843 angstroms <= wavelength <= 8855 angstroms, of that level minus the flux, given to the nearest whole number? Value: -4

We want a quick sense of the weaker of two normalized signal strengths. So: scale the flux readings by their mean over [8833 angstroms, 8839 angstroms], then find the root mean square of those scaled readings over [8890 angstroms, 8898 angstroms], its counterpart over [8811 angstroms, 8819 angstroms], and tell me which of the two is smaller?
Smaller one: 1.03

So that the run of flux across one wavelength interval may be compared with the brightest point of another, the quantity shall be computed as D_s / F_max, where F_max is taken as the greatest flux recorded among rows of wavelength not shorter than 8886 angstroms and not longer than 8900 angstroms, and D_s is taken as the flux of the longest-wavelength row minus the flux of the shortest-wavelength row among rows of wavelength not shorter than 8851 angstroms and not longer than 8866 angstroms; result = -0.10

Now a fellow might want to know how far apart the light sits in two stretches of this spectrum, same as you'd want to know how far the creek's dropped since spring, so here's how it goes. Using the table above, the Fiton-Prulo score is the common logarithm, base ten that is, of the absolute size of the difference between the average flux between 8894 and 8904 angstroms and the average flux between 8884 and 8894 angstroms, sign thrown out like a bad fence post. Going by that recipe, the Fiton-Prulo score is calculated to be -0.23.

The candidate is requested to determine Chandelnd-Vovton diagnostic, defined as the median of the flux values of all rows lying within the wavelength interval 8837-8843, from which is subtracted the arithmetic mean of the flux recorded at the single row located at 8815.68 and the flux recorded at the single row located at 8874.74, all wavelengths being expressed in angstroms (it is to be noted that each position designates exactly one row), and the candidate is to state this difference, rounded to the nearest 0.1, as -0.5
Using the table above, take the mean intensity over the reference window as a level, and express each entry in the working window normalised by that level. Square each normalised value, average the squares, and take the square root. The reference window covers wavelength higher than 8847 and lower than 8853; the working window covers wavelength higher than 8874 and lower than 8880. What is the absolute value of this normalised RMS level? 0.91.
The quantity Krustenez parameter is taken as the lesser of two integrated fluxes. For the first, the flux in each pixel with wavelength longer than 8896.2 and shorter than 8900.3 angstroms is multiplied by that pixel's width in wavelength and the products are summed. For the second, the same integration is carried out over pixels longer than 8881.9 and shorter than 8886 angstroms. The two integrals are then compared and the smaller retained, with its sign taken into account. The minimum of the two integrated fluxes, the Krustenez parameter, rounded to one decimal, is 32.7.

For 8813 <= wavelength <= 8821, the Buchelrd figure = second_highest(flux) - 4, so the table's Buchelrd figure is 4.78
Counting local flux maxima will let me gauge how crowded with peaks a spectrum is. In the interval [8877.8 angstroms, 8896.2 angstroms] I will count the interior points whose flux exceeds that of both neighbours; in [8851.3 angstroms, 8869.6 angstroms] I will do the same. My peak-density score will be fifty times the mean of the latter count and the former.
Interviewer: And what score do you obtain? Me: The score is 150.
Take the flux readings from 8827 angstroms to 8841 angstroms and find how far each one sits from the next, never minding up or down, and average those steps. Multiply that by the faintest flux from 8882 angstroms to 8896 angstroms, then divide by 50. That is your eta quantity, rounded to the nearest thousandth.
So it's 0.031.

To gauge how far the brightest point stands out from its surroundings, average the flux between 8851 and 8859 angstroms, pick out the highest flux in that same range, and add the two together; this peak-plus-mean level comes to 17.5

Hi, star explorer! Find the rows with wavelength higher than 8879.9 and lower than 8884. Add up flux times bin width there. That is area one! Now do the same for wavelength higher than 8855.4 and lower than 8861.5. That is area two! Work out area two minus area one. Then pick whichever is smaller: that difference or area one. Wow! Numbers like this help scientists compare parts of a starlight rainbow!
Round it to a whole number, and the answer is 17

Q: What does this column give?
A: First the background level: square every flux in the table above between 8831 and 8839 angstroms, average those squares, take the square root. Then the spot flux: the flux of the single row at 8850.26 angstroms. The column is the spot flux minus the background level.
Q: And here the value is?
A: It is 0.58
